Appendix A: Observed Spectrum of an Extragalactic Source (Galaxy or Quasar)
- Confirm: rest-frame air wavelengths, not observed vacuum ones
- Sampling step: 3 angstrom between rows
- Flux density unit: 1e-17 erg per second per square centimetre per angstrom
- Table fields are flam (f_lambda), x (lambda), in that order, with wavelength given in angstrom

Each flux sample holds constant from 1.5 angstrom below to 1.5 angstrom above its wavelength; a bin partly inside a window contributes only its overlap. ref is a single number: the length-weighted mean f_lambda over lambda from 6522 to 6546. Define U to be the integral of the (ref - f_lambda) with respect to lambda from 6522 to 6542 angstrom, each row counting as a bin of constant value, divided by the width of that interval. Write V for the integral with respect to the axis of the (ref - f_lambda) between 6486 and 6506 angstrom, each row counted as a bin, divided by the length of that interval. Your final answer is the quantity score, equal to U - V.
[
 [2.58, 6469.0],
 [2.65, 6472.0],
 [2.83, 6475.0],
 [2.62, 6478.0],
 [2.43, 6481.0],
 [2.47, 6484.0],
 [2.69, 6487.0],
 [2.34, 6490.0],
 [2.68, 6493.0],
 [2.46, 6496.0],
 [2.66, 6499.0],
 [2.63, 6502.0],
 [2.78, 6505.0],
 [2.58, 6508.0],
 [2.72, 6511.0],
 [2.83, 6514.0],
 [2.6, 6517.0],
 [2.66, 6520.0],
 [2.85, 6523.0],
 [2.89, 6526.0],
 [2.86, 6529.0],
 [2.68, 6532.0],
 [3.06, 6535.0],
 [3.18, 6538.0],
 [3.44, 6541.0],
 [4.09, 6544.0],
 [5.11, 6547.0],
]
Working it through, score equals -0.39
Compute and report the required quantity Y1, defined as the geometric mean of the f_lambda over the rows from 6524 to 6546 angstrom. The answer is 3.14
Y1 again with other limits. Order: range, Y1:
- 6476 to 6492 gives 2.51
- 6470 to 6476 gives 2.74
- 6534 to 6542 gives 3.22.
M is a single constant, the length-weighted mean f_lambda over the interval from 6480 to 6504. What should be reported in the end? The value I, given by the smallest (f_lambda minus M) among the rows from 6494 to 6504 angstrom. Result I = -0.09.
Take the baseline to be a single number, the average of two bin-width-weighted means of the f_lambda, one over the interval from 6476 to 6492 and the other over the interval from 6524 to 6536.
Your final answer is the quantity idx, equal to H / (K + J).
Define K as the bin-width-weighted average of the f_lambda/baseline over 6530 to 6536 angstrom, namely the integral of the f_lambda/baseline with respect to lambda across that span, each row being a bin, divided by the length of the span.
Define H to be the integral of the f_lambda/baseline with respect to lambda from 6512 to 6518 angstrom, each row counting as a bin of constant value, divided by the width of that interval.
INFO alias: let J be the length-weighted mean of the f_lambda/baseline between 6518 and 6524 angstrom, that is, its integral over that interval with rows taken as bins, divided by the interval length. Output 0.488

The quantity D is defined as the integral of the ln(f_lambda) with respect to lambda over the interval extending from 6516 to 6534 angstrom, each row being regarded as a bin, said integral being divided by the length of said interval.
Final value 1.02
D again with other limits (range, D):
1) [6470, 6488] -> 0.96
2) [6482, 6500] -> 0.93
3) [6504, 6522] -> 0.99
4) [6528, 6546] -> 1.18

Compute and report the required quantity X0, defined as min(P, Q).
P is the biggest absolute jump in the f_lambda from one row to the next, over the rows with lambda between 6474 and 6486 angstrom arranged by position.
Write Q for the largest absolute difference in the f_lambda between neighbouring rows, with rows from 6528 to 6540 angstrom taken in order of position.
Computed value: 0.21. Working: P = 0.21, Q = 0.380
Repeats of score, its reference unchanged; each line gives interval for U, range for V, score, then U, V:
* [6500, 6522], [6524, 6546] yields 0.52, 0.49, -0.03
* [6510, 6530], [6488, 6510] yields -0.18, 0.41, 0.58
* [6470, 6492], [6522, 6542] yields 0.41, 0.60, 0.19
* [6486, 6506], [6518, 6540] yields 0.29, 0.58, 0.29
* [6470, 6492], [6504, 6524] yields 0.13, 0.60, 0.47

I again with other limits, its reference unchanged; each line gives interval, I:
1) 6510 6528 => 0.05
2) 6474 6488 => -0.12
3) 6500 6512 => 0.03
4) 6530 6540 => 0.13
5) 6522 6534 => 0.13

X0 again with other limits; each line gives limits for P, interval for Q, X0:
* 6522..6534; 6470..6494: 0.18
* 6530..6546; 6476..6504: 0.35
